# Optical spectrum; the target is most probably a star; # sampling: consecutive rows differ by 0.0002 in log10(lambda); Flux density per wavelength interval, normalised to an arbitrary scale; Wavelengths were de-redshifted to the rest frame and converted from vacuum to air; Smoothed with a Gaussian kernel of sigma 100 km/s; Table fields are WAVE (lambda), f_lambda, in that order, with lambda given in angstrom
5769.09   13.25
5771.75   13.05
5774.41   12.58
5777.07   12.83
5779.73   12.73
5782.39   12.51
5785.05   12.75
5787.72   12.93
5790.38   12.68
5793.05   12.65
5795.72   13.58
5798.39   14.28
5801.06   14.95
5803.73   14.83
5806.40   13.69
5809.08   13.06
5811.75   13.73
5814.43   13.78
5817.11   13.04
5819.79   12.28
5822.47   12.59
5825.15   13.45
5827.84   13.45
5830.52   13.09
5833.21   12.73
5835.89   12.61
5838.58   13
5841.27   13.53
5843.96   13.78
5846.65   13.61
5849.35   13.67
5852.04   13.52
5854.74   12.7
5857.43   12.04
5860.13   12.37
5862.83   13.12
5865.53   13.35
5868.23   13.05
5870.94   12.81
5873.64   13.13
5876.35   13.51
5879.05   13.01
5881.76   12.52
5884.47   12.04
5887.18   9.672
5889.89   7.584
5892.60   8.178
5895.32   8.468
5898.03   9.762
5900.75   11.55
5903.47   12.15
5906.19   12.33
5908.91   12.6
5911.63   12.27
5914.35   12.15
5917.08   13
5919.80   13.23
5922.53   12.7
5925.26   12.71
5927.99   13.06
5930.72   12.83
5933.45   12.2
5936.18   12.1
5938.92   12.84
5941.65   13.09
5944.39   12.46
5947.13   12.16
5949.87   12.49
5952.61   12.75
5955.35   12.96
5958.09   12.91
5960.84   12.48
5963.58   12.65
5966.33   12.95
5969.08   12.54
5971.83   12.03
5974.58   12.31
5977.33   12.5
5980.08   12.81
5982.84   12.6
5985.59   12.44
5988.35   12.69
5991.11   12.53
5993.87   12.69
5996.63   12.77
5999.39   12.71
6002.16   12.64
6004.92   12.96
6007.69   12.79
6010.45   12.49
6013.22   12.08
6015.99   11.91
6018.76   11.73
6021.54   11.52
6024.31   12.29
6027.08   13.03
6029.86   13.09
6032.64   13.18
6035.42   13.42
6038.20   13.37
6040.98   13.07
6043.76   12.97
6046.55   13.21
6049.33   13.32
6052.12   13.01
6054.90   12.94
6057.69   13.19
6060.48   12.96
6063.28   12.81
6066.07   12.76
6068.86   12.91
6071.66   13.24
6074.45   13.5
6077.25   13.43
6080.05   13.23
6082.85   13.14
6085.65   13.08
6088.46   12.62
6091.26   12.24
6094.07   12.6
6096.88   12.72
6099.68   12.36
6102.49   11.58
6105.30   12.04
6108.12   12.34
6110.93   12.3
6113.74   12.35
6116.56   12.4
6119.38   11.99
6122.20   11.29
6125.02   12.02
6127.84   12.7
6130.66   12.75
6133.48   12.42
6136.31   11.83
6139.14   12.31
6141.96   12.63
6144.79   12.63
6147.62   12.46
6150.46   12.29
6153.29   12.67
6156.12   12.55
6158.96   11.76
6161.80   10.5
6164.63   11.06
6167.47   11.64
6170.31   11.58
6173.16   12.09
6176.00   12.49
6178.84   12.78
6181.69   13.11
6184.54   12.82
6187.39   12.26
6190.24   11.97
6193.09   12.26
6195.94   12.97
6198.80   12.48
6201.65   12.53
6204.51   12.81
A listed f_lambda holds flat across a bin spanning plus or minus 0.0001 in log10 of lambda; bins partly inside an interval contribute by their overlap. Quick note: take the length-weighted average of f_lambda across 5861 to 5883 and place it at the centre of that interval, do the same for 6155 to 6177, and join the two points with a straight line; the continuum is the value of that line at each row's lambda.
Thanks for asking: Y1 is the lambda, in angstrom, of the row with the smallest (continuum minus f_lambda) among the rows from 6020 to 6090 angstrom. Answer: 6074.45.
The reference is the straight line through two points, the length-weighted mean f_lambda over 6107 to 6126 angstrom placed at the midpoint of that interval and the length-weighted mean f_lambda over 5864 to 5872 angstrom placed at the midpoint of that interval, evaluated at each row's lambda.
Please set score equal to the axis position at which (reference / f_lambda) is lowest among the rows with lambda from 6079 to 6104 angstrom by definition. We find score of 6080.05 angstrom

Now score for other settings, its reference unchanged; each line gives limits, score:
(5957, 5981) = 5966.33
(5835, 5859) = 5843.96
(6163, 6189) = 6181.69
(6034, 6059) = 6035.42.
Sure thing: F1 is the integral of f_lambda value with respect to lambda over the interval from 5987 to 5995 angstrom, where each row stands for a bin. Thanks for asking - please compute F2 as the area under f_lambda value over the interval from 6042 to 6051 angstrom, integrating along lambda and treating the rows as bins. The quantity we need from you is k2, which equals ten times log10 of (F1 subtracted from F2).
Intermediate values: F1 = 101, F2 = 118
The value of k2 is 12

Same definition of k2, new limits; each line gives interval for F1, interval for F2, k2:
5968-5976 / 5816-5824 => 5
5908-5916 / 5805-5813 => 10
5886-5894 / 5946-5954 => 15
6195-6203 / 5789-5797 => 4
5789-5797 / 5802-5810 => 9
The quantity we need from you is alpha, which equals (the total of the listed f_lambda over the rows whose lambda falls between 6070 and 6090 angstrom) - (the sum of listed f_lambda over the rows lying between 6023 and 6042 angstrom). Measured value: 1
